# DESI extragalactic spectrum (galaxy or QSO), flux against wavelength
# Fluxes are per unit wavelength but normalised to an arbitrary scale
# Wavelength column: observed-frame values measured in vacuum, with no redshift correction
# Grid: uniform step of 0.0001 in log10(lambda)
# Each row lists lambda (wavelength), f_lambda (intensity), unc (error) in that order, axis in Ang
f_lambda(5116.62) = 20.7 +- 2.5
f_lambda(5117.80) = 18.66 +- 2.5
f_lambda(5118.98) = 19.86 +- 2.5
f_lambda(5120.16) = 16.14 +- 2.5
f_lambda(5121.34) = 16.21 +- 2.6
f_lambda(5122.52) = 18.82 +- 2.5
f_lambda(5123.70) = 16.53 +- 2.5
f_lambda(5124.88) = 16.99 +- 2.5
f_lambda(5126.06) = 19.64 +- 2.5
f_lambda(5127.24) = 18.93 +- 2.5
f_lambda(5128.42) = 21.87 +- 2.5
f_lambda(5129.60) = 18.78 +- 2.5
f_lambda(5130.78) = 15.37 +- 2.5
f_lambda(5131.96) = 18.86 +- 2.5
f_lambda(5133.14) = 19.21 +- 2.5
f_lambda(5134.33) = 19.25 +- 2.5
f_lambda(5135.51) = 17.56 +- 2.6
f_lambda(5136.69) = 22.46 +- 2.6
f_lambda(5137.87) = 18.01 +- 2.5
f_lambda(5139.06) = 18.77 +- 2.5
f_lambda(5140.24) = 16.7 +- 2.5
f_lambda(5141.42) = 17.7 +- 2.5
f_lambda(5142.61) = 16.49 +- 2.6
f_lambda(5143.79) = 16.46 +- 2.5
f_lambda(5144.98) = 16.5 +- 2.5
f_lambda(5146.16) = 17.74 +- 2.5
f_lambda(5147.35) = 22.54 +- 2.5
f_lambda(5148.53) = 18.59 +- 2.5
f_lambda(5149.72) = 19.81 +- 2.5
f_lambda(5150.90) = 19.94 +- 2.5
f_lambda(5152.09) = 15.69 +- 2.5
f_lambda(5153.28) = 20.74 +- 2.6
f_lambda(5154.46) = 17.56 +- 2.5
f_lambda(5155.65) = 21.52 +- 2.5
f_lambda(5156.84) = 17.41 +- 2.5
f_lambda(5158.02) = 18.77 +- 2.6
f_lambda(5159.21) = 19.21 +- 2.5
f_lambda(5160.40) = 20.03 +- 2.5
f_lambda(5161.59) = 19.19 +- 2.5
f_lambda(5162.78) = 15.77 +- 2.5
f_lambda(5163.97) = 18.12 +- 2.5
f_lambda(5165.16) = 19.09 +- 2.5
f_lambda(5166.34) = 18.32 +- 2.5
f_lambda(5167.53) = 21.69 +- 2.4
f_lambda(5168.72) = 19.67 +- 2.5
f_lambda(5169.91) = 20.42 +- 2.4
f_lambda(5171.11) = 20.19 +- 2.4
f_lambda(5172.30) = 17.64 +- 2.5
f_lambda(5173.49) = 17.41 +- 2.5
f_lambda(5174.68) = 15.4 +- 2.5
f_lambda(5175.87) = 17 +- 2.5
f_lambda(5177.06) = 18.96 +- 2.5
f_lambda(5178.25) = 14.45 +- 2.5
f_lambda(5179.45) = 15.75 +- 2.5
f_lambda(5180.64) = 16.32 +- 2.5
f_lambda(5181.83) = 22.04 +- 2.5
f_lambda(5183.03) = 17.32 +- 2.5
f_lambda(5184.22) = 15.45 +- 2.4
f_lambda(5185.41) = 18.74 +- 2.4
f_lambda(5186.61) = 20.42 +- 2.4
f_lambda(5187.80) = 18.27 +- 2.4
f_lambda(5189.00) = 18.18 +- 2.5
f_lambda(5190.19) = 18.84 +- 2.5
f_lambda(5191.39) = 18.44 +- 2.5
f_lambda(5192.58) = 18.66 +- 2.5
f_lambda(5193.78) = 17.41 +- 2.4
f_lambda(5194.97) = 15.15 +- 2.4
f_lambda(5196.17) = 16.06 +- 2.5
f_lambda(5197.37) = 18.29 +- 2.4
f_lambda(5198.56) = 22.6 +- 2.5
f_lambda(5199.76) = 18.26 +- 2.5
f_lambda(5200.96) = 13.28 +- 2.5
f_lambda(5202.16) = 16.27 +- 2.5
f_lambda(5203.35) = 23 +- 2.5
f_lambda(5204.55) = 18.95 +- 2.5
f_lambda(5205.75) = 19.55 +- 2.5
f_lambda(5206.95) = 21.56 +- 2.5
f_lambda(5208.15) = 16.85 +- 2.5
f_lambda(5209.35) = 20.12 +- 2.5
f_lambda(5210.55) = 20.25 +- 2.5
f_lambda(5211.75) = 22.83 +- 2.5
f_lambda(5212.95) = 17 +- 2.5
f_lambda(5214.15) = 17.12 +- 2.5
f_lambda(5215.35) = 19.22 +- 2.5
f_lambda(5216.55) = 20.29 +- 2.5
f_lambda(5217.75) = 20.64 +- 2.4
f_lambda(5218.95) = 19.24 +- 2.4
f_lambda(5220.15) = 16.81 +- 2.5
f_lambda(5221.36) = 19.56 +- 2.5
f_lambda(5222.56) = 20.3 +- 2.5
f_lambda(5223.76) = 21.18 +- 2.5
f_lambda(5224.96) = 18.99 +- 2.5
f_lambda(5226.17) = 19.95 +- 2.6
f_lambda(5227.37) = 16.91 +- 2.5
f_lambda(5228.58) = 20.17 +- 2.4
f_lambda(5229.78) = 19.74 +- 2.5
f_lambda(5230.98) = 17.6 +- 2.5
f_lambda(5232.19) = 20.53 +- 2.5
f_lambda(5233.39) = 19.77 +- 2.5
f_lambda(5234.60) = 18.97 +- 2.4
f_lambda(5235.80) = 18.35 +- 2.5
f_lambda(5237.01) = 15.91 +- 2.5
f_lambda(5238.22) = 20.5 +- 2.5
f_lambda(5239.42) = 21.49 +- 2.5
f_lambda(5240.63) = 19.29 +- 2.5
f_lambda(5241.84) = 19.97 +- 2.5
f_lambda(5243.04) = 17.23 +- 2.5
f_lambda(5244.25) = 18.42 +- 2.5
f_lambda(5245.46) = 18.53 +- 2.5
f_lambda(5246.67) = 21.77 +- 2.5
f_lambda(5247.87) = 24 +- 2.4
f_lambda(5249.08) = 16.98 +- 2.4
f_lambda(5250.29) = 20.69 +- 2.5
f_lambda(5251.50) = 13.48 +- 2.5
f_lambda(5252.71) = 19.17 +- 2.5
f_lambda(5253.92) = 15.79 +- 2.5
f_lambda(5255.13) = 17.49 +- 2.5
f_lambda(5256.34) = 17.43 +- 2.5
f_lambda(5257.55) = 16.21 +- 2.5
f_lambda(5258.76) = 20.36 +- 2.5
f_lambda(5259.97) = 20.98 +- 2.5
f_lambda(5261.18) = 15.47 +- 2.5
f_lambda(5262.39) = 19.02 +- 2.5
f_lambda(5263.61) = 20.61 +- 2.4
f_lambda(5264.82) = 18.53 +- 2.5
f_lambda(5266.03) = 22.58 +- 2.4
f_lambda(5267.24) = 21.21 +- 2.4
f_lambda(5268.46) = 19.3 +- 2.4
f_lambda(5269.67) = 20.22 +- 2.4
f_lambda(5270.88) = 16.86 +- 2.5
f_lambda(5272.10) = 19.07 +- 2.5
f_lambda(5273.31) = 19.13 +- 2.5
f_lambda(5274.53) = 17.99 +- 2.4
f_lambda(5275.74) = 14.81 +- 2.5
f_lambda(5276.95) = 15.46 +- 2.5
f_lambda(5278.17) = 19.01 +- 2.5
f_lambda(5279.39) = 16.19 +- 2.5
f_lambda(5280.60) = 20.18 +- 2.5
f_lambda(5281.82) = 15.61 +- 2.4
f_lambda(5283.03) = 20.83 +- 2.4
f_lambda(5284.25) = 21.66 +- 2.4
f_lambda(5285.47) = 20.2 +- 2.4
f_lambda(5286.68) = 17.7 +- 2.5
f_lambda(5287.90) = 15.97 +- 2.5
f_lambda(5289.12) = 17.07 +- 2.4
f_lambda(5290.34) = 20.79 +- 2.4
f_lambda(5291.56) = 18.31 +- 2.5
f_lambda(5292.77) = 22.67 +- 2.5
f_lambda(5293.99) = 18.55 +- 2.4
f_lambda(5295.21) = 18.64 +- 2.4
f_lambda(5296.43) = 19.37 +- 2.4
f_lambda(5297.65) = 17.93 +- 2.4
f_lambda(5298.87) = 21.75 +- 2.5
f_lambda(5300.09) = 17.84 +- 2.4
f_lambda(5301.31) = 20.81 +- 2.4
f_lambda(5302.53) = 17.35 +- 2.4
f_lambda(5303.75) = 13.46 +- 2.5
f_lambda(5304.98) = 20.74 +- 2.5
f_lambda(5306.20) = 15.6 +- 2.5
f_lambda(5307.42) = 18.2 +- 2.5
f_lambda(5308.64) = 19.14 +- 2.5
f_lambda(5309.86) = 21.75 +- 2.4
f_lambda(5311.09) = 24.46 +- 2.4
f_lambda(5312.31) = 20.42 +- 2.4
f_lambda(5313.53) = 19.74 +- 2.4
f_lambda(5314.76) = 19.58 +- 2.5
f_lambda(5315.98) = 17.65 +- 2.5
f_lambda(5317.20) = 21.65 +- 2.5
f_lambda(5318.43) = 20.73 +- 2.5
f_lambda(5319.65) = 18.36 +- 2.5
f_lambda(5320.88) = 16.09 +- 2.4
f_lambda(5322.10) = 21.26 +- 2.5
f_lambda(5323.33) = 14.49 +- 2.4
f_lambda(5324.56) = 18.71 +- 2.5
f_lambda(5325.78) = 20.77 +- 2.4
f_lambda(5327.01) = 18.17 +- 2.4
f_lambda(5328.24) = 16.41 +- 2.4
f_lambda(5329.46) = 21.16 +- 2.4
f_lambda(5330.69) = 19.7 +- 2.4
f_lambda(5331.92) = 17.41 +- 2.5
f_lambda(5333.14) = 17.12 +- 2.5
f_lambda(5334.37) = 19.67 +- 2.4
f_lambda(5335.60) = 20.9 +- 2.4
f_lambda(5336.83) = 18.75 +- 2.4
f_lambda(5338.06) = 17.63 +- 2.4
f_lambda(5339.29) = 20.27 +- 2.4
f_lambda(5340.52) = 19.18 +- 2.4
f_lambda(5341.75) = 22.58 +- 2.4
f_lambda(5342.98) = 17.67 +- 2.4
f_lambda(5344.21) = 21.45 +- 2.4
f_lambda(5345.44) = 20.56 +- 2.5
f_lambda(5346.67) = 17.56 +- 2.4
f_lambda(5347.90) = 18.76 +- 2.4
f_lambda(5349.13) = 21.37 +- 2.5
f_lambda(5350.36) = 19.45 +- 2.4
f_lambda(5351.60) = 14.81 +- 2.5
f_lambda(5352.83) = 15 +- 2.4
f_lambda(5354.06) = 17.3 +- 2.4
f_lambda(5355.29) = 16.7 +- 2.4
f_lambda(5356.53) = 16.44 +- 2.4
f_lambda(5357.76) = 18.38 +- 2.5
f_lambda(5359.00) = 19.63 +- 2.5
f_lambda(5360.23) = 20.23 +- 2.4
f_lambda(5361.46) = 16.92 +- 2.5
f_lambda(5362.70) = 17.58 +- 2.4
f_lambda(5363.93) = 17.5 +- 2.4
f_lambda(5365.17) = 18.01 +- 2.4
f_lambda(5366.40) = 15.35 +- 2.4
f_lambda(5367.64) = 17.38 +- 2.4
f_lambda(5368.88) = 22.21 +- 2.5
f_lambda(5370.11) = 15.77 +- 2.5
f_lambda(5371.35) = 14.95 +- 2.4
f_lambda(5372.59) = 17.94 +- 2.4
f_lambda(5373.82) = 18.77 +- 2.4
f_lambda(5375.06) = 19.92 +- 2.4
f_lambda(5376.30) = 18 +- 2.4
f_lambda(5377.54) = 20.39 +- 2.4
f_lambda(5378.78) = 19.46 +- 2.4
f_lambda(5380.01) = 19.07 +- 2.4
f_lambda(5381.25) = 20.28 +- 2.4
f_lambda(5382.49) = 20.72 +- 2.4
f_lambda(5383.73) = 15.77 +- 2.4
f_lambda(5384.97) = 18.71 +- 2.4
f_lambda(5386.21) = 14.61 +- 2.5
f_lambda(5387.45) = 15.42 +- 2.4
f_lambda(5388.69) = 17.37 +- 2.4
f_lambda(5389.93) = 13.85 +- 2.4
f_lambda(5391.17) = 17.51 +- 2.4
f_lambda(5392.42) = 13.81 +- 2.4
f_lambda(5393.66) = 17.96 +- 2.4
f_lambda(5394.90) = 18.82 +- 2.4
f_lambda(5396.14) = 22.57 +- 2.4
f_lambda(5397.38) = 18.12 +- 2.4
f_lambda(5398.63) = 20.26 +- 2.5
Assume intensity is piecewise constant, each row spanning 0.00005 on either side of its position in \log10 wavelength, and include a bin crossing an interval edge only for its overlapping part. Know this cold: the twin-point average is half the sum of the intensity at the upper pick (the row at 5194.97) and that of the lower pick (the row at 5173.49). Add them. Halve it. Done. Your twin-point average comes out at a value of 16.3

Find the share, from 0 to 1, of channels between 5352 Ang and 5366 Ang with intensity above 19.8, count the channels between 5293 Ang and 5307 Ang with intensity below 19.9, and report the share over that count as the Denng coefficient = 0.011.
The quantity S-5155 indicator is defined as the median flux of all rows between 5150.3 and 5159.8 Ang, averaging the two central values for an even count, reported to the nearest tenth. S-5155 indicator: 19.0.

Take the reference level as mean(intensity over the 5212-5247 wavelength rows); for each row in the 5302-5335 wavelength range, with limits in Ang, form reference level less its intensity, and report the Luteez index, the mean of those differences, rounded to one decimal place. 0.3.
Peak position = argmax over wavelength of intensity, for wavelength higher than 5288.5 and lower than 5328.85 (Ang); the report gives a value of 5311.09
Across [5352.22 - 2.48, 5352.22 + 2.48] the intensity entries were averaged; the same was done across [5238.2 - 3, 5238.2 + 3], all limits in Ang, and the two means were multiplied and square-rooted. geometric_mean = 17.8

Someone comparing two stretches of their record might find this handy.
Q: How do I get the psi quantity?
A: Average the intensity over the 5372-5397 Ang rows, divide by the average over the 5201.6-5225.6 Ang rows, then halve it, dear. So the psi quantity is 0.463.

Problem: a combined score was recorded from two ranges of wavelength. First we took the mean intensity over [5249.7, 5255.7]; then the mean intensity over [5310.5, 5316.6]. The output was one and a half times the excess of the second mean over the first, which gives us 4.6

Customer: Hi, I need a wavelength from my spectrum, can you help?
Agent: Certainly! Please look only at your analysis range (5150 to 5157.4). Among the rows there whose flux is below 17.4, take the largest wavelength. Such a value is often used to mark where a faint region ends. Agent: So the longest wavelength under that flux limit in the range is 5152.09 Ang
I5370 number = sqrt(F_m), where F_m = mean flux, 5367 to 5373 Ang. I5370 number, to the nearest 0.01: 4.20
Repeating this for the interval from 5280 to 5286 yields 4.44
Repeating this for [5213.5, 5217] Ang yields 4.34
